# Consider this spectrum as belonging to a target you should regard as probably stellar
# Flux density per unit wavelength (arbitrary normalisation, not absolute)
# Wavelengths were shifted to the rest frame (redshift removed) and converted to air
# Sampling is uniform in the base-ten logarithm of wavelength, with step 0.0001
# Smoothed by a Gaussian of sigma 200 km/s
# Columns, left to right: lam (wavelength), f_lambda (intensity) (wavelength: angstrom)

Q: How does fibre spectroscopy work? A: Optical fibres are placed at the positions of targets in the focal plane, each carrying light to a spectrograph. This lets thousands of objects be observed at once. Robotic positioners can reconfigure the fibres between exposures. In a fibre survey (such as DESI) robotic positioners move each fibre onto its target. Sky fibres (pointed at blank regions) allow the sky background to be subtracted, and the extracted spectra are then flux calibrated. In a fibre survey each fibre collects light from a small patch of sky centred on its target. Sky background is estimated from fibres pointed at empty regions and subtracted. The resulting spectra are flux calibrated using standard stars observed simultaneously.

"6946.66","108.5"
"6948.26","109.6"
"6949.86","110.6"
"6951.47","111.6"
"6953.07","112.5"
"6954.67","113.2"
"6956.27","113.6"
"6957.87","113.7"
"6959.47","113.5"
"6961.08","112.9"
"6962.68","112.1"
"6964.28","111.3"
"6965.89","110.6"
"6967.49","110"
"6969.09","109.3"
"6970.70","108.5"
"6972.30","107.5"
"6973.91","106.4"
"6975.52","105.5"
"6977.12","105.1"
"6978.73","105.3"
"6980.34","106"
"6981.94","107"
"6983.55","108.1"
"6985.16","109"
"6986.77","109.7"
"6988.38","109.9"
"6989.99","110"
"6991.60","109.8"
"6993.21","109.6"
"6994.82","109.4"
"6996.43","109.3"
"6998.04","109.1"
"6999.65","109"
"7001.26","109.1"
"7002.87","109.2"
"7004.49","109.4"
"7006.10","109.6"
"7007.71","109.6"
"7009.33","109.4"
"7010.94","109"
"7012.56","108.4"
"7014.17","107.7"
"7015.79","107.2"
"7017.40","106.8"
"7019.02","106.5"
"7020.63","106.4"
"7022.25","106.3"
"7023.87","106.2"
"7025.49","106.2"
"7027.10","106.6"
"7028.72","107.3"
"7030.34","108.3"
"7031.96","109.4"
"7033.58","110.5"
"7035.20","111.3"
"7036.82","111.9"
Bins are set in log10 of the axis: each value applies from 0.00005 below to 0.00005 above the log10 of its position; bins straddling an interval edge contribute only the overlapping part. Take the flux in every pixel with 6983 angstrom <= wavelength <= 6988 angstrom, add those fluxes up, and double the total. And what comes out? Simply 654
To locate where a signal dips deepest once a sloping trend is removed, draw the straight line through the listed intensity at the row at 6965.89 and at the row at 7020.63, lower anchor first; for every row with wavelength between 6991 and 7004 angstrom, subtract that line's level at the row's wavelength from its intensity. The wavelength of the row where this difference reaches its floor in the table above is 6998.04 angstrom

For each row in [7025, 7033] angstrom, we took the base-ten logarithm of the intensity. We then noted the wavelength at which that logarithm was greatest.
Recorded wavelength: 7031.96 angstrom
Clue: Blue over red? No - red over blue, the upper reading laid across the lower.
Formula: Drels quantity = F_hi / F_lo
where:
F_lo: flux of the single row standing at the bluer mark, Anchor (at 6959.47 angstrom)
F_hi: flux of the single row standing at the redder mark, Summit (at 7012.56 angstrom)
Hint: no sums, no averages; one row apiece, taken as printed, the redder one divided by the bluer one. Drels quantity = 0.96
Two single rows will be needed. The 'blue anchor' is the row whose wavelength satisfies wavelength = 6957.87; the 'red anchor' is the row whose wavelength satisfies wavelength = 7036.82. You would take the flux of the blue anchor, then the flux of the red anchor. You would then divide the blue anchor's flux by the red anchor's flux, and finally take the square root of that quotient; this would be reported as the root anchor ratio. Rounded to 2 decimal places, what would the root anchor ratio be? 1.01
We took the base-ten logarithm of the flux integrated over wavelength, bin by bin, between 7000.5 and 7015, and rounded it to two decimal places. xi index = 3.20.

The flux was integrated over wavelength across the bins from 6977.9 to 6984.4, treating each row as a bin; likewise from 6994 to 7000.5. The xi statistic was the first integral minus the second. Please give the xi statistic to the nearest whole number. -18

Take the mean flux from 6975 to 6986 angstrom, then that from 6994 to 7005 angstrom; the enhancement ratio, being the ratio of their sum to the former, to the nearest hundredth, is 2.02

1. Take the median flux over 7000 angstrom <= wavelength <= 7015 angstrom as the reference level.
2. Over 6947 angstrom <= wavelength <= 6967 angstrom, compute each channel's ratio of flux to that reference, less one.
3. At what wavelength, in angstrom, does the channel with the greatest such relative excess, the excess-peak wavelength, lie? 6957.87 angstrom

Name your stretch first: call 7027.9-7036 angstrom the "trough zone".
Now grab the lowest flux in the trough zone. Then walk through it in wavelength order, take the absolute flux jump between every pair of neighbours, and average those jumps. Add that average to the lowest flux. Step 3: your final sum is 108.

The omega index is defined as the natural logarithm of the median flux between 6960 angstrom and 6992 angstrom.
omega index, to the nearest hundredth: 4.69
